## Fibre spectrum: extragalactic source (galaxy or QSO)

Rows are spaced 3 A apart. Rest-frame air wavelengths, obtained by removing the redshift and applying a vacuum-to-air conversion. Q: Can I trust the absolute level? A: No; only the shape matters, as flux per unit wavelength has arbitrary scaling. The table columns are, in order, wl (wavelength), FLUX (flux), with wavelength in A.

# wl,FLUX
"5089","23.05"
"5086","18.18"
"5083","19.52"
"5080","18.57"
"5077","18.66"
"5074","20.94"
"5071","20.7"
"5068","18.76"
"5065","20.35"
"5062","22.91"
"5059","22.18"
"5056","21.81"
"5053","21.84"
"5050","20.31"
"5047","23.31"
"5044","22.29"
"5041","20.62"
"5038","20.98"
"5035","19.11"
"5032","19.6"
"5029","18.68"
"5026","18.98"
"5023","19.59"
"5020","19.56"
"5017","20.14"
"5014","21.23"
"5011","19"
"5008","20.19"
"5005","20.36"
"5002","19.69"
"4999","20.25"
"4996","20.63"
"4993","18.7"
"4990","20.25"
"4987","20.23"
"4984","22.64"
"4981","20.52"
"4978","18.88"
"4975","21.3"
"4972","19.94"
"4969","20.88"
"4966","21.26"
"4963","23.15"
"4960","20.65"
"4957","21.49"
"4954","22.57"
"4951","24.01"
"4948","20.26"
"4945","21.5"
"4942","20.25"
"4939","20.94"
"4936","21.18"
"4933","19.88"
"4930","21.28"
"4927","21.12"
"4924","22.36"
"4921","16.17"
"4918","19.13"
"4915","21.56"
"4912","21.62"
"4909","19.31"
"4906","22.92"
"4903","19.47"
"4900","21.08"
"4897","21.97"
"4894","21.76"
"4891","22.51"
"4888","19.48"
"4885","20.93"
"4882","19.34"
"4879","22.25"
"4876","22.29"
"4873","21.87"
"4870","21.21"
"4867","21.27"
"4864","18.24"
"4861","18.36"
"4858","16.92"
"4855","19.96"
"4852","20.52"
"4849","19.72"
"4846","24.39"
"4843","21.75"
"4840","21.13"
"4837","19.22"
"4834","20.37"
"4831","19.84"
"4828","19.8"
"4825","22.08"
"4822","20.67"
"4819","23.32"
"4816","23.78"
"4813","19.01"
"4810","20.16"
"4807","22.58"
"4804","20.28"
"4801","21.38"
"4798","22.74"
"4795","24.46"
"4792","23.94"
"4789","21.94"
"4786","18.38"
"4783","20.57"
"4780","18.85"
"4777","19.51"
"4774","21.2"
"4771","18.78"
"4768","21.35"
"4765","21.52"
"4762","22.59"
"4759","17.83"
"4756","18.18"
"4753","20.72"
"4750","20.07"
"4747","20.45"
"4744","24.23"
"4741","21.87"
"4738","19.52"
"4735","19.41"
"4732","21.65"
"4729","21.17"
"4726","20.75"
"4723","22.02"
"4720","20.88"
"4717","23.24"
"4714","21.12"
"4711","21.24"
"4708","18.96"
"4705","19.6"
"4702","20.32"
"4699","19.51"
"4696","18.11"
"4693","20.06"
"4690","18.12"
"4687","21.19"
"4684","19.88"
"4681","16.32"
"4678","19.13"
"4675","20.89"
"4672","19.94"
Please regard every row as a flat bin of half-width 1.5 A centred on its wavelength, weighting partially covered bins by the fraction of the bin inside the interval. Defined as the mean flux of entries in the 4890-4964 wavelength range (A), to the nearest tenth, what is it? 21.1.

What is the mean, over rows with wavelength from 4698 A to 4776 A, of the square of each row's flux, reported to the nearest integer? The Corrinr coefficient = 431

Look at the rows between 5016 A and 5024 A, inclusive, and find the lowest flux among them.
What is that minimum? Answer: 19.56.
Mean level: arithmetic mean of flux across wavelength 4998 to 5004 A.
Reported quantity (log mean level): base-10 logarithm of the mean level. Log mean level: 1.30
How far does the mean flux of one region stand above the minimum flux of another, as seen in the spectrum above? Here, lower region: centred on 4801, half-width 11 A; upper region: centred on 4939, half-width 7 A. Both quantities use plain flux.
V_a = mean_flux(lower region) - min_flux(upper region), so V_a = 2.3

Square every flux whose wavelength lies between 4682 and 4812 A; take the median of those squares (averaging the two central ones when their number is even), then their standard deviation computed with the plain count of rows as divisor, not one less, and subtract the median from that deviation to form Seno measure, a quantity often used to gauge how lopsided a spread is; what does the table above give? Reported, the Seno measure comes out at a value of -360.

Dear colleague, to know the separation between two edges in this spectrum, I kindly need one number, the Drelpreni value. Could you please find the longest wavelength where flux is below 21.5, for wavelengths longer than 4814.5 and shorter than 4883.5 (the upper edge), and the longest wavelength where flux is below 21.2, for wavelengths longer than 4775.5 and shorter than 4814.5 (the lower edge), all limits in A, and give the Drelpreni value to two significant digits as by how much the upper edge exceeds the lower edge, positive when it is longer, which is 69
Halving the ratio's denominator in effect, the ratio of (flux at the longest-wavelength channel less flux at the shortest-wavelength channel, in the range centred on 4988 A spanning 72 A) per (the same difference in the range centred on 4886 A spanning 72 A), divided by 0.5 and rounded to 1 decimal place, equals 1.4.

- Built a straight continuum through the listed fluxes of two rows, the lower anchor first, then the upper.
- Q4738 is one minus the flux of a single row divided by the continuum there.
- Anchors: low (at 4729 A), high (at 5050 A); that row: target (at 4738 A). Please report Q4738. 0.08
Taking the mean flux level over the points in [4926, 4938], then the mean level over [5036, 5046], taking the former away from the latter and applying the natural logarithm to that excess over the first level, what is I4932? -0.8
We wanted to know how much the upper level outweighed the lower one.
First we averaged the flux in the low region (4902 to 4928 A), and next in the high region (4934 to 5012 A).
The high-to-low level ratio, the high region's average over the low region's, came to 1.02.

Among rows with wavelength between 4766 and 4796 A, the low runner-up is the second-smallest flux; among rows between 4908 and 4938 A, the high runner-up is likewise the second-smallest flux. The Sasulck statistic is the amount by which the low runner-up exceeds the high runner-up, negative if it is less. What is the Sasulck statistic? -0.35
